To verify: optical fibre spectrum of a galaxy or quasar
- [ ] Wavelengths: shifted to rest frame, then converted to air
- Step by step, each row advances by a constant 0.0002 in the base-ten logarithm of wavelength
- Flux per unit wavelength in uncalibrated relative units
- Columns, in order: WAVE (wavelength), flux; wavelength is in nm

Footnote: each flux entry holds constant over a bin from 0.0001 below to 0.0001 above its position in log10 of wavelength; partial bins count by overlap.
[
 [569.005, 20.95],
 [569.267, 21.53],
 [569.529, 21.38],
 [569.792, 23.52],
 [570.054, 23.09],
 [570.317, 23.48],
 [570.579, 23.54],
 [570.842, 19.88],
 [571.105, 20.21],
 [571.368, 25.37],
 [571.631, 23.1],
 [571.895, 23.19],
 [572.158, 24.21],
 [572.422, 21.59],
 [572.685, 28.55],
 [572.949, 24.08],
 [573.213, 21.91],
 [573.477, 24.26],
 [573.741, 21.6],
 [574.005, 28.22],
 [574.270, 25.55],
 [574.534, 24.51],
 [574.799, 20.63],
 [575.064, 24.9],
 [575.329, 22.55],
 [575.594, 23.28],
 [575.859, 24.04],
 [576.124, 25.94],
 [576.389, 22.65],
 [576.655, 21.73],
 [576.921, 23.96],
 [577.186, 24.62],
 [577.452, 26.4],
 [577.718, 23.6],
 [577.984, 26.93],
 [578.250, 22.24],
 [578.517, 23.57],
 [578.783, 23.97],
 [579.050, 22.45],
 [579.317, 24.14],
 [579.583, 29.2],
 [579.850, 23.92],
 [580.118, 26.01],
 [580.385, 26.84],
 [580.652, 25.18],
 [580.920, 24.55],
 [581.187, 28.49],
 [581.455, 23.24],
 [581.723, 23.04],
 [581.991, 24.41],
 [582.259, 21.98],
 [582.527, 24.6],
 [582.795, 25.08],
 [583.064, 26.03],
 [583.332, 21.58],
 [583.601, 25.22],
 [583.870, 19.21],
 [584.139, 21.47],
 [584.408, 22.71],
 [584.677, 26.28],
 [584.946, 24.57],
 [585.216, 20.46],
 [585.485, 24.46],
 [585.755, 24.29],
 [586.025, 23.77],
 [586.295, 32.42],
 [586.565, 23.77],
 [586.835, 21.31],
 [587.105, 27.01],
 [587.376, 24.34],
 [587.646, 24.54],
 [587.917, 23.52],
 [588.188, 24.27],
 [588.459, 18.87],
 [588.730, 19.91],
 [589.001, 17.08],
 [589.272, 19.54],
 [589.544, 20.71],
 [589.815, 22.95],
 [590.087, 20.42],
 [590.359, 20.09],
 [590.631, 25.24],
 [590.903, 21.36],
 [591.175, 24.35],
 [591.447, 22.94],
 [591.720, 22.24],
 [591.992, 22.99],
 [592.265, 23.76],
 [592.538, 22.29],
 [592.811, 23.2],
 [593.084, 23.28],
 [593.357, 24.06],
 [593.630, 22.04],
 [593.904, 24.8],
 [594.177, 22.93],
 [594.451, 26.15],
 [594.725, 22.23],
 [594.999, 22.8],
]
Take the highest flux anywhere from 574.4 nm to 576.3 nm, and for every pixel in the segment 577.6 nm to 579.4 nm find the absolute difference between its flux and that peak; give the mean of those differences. 2.4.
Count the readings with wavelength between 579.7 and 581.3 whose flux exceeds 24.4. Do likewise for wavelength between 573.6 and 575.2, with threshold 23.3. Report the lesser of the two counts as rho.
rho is 4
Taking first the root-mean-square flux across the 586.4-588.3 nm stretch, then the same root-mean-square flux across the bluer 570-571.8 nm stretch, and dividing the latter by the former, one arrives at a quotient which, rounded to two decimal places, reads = 0.94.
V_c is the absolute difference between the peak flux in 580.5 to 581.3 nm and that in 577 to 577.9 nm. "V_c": 2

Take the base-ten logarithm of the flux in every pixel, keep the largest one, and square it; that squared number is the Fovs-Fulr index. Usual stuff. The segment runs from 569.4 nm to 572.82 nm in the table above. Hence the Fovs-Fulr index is 2.12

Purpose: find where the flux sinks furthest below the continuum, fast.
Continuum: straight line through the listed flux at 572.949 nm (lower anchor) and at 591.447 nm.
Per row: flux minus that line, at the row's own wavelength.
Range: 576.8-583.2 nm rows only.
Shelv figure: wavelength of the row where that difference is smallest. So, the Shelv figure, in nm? 582.259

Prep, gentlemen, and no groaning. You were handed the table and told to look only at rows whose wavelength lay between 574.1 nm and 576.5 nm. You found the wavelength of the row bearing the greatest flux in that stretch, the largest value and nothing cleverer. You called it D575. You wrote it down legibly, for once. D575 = 576.124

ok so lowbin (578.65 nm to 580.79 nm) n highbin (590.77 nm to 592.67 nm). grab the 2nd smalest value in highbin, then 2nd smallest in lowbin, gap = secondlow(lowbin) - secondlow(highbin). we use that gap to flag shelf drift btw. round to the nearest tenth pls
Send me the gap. 1.7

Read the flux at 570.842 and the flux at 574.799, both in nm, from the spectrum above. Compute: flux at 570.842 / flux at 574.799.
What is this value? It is 0.96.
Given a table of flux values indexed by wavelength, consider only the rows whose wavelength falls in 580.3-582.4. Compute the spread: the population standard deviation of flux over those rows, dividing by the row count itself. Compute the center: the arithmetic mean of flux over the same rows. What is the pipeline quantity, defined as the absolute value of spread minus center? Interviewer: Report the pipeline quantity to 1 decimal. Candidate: 22.7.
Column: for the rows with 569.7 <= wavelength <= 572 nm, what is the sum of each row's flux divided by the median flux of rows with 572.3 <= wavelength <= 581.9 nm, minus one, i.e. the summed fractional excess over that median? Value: -0.46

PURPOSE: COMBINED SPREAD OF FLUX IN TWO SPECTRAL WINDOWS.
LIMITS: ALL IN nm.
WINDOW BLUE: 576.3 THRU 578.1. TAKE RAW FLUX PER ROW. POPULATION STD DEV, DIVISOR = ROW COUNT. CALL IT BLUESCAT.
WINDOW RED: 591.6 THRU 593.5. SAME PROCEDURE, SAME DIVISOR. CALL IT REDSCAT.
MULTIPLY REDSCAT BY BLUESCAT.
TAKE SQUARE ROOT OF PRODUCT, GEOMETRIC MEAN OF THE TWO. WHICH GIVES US 1.1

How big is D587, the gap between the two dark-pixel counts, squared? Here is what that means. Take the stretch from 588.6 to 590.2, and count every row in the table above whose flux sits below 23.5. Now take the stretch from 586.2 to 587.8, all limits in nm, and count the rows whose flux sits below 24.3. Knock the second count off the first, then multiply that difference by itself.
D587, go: 16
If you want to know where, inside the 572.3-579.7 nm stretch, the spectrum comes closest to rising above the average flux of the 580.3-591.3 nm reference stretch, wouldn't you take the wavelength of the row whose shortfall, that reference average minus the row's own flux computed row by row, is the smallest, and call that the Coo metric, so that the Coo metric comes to 579.583 nm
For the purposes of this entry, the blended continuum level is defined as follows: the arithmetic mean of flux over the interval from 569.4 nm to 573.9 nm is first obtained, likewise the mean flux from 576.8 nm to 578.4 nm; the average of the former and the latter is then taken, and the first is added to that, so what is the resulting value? 47.0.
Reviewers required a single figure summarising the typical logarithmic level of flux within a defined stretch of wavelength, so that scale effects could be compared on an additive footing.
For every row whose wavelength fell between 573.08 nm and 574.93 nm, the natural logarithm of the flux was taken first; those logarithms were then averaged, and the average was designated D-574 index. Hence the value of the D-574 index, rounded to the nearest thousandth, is 3.165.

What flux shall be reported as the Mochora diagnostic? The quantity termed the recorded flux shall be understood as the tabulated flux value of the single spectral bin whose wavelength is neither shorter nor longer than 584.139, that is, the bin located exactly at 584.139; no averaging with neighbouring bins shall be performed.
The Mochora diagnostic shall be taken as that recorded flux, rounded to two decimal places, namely 21.47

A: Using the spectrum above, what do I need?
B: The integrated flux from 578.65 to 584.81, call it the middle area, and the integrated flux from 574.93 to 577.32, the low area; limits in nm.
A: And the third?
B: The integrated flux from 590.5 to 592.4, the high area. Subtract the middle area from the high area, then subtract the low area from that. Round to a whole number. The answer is -162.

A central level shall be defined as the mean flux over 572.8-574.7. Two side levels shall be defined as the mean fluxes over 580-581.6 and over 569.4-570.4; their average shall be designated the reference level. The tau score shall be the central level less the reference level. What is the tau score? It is 0.0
